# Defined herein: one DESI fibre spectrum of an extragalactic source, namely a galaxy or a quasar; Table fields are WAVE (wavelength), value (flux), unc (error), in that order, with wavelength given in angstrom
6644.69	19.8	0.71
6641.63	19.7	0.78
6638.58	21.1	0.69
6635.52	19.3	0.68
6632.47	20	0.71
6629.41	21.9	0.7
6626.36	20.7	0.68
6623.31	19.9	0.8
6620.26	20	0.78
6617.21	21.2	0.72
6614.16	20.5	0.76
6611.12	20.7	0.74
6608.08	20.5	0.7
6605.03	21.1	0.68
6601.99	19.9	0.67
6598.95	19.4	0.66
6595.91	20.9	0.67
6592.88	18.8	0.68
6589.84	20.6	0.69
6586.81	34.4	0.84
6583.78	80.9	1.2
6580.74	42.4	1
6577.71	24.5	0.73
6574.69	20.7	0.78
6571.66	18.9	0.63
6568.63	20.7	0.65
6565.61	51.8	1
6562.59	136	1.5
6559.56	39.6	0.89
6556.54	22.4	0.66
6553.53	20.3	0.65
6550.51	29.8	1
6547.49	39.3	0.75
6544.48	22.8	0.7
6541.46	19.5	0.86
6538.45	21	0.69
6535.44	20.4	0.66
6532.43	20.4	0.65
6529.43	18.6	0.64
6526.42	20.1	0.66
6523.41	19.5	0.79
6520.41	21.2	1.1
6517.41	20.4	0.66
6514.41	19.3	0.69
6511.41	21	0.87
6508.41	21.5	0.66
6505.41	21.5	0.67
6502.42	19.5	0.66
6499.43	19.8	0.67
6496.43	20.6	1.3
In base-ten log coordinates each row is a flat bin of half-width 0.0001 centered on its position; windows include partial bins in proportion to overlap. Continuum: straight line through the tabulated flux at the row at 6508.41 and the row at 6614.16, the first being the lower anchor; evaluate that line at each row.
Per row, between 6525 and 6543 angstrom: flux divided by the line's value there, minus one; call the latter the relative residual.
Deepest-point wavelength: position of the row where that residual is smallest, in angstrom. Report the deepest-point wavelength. 6529.43 angstrom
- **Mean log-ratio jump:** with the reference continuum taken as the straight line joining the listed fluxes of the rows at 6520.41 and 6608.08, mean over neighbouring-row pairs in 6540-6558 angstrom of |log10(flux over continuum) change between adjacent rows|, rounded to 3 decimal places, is 0.127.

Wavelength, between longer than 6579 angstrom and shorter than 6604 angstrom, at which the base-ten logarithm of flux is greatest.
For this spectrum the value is 6583.78 angstrom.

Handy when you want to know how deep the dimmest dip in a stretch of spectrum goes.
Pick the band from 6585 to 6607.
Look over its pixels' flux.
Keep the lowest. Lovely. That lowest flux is 18.8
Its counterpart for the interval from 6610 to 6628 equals 19.9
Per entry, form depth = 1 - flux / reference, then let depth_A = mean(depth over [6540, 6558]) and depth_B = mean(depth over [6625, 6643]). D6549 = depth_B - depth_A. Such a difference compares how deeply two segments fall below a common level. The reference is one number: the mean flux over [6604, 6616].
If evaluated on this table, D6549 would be 0.25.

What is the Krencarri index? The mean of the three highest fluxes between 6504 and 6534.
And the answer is 21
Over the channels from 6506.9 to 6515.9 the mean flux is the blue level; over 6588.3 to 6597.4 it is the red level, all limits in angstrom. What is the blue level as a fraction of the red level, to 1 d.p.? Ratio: 1.0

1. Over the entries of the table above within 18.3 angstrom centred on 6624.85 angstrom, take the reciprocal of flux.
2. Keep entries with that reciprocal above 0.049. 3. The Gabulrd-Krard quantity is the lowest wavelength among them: 6620.26 angstrom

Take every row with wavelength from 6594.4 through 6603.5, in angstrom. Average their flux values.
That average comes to 20.1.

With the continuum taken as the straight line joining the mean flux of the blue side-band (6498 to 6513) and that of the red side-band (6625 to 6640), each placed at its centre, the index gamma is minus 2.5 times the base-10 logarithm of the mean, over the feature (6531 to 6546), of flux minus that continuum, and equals 2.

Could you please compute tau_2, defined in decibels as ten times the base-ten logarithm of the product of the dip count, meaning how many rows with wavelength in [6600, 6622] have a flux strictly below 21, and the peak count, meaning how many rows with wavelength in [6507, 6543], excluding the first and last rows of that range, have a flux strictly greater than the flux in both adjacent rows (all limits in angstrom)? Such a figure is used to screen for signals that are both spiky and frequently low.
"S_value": 12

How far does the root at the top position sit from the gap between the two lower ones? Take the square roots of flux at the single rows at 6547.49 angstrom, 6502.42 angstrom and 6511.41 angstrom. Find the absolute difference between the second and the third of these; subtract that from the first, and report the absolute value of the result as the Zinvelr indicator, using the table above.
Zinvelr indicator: 6.10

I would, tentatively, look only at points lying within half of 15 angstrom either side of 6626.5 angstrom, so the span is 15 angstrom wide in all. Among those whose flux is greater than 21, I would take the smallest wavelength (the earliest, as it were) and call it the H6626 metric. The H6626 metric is 6629.41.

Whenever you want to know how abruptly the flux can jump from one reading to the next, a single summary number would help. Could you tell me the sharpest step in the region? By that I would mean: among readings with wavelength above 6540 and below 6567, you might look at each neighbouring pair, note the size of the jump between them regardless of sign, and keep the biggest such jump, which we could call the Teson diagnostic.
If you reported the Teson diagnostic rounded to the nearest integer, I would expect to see 96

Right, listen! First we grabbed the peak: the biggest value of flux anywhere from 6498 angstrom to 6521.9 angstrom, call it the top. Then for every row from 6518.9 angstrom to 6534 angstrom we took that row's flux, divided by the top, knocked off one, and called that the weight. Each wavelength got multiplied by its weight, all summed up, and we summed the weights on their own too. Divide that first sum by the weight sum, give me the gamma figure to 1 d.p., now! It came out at 6527.4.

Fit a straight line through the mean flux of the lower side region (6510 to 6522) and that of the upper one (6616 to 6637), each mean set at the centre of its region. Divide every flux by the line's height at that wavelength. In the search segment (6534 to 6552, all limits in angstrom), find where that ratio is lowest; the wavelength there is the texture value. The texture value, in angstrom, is 6541.46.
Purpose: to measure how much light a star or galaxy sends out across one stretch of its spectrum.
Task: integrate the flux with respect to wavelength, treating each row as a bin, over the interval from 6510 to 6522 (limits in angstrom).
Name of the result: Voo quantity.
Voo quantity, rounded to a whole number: 246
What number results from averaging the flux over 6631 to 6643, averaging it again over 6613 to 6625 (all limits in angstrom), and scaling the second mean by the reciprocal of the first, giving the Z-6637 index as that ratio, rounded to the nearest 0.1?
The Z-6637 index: 1.0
